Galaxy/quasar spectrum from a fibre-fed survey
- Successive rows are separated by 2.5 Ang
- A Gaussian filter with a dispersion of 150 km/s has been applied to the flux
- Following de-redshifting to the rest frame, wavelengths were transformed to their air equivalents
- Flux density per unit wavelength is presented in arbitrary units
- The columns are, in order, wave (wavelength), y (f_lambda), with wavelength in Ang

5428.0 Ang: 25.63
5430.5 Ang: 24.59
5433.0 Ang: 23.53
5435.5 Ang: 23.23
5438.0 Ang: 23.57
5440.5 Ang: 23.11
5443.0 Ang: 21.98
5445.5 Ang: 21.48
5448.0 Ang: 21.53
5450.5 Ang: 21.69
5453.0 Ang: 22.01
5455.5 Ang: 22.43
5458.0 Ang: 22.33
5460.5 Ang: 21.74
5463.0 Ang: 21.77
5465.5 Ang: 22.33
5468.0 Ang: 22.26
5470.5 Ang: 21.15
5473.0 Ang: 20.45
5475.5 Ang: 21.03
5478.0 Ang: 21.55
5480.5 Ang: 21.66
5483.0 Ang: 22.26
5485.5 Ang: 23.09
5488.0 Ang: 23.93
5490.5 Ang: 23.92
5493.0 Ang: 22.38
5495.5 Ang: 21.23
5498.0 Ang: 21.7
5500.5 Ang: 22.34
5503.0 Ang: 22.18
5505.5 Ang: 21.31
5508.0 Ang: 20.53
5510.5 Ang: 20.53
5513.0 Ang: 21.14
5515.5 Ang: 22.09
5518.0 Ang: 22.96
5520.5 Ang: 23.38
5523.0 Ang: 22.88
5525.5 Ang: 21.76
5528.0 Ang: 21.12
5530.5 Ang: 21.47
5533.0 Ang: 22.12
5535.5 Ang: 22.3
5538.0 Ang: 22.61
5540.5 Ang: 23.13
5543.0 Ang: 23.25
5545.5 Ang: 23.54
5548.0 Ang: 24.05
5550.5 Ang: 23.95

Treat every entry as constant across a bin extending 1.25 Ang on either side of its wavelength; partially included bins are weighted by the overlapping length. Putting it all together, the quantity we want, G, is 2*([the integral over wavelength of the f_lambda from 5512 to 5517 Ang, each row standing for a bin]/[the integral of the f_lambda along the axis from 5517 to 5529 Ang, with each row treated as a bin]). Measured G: 0.8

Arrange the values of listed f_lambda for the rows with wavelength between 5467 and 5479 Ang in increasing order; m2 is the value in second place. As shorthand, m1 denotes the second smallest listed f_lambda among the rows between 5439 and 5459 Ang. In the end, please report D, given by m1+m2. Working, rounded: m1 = 21.53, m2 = 21.03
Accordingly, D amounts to 42.6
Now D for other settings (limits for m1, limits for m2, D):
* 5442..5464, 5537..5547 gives 44.7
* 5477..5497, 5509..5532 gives 42.7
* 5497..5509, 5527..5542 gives 42.8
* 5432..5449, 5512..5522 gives 43.6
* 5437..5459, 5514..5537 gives 43.0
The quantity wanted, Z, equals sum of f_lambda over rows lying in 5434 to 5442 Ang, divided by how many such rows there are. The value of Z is 23.3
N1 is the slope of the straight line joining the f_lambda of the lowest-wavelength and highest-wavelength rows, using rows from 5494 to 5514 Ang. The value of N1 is -0.005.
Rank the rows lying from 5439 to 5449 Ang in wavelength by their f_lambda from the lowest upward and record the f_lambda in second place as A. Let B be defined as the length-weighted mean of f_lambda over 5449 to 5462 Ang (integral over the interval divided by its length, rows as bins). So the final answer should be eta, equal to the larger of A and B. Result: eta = 22.0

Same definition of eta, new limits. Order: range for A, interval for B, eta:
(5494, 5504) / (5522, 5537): 21.9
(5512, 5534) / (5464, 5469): 22.3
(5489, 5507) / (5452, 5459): 22.3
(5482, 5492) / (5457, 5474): 23.1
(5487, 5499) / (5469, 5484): 21.7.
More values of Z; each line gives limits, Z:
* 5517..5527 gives 22.7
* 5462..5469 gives 22.1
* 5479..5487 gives 22.3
